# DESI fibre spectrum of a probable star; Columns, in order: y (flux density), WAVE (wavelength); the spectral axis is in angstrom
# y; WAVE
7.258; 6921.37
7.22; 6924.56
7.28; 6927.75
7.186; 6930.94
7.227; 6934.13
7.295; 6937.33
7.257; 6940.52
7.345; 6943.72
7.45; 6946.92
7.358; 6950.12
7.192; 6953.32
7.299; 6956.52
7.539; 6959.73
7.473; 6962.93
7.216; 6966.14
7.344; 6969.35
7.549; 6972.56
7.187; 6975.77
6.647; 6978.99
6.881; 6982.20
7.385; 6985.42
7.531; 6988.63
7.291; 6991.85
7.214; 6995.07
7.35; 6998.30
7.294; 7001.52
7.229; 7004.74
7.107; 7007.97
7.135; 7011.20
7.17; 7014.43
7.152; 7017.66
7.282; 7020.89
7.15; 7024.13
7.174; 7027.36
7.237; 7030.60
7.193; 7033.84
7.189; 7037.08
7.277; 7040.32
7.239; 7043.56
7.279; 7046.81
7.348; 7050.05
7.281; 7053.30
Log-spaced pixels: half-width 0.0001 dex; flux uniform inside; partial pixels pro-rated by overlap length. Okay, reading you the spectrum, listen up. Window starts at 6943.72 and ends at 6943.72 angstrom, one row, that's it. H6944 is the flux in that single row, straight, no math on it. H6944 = 7.345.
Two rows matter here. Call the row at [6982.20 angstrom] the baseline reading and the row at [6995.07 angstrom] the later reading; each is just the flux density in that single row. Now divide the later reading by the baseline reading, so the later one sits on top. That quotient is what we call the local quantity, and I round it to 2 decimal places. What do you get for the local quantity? 1.05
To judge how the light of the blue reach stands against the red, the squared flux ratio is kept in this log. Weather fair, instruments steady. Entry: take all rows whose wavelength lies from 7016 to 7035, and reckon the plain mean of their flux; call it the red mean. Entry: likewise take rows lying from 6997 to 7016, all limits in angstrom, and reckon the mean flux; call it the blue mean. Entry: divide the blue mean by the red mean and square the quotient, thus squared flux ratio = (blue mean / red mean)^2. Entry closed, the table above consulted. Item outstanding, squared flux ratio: 1.00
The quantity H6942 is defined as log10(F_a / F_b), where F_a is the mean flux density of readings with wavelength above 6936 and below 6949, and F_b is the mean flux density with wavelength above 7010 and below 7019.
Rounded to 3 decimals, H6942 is 0.011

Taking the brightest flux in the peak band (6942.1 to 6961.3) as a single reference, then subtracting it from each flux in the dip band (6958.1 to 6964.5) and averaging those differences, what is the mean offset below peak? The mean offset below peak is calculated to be -0.03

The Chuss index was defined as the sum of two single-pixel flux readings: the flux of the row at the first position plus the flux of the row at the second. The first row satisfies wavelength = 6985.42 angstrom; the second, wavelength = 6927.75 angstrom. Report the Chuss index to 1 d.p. 14.7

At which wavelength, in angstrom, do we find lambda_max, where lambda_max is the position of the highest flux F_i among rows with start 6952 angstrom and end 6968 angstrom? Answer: 6959.73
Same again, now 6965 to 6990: 6972.56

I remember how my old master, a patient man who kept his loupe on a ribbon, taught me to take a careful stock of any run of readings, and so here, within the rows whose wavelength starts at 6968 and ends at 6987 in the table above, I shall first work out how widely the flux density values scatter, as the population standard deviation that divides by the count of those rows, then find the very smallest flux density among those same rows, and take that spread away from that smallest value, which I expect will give 6.3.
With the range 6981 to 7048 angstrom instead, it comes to 6.8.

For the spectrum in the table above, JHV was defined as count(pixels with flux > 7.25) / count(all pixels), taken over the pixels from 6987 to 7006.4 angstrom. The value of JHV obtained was 0.67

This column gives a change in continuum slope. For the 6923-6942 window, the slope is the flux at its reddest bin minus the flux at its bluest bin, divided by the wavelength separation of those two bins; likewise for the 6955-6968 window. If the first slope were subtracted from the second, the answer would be -0.01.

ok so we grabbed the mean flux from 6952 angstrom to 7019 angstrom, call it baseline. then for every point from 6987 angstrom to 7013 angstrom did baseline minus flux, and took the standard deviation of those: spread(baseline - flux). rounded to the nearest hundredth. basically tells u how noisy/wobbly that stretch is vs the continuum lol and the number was 0.13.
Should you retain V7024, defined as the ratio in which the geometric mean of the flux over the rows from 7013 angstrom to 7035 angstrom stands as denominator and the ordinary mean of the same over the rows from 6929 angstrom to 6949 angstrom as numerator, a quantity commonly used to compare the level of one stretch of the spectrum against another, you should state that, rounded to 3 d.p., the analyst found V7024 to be 1.014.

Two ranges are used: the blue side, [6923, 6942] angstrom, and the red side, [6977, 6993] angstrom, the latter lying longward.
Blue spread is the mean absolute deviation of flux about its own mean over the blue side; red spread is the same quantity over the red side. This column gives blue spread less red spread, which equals -0.27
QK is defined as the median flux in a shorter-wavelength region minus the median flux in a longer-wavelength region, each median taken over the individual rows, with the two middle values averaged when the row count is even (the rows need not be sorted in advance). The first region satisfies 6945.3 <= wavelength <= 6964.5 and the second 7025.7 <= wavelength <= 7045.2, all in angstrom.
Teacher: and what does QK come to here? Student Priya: 0.19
